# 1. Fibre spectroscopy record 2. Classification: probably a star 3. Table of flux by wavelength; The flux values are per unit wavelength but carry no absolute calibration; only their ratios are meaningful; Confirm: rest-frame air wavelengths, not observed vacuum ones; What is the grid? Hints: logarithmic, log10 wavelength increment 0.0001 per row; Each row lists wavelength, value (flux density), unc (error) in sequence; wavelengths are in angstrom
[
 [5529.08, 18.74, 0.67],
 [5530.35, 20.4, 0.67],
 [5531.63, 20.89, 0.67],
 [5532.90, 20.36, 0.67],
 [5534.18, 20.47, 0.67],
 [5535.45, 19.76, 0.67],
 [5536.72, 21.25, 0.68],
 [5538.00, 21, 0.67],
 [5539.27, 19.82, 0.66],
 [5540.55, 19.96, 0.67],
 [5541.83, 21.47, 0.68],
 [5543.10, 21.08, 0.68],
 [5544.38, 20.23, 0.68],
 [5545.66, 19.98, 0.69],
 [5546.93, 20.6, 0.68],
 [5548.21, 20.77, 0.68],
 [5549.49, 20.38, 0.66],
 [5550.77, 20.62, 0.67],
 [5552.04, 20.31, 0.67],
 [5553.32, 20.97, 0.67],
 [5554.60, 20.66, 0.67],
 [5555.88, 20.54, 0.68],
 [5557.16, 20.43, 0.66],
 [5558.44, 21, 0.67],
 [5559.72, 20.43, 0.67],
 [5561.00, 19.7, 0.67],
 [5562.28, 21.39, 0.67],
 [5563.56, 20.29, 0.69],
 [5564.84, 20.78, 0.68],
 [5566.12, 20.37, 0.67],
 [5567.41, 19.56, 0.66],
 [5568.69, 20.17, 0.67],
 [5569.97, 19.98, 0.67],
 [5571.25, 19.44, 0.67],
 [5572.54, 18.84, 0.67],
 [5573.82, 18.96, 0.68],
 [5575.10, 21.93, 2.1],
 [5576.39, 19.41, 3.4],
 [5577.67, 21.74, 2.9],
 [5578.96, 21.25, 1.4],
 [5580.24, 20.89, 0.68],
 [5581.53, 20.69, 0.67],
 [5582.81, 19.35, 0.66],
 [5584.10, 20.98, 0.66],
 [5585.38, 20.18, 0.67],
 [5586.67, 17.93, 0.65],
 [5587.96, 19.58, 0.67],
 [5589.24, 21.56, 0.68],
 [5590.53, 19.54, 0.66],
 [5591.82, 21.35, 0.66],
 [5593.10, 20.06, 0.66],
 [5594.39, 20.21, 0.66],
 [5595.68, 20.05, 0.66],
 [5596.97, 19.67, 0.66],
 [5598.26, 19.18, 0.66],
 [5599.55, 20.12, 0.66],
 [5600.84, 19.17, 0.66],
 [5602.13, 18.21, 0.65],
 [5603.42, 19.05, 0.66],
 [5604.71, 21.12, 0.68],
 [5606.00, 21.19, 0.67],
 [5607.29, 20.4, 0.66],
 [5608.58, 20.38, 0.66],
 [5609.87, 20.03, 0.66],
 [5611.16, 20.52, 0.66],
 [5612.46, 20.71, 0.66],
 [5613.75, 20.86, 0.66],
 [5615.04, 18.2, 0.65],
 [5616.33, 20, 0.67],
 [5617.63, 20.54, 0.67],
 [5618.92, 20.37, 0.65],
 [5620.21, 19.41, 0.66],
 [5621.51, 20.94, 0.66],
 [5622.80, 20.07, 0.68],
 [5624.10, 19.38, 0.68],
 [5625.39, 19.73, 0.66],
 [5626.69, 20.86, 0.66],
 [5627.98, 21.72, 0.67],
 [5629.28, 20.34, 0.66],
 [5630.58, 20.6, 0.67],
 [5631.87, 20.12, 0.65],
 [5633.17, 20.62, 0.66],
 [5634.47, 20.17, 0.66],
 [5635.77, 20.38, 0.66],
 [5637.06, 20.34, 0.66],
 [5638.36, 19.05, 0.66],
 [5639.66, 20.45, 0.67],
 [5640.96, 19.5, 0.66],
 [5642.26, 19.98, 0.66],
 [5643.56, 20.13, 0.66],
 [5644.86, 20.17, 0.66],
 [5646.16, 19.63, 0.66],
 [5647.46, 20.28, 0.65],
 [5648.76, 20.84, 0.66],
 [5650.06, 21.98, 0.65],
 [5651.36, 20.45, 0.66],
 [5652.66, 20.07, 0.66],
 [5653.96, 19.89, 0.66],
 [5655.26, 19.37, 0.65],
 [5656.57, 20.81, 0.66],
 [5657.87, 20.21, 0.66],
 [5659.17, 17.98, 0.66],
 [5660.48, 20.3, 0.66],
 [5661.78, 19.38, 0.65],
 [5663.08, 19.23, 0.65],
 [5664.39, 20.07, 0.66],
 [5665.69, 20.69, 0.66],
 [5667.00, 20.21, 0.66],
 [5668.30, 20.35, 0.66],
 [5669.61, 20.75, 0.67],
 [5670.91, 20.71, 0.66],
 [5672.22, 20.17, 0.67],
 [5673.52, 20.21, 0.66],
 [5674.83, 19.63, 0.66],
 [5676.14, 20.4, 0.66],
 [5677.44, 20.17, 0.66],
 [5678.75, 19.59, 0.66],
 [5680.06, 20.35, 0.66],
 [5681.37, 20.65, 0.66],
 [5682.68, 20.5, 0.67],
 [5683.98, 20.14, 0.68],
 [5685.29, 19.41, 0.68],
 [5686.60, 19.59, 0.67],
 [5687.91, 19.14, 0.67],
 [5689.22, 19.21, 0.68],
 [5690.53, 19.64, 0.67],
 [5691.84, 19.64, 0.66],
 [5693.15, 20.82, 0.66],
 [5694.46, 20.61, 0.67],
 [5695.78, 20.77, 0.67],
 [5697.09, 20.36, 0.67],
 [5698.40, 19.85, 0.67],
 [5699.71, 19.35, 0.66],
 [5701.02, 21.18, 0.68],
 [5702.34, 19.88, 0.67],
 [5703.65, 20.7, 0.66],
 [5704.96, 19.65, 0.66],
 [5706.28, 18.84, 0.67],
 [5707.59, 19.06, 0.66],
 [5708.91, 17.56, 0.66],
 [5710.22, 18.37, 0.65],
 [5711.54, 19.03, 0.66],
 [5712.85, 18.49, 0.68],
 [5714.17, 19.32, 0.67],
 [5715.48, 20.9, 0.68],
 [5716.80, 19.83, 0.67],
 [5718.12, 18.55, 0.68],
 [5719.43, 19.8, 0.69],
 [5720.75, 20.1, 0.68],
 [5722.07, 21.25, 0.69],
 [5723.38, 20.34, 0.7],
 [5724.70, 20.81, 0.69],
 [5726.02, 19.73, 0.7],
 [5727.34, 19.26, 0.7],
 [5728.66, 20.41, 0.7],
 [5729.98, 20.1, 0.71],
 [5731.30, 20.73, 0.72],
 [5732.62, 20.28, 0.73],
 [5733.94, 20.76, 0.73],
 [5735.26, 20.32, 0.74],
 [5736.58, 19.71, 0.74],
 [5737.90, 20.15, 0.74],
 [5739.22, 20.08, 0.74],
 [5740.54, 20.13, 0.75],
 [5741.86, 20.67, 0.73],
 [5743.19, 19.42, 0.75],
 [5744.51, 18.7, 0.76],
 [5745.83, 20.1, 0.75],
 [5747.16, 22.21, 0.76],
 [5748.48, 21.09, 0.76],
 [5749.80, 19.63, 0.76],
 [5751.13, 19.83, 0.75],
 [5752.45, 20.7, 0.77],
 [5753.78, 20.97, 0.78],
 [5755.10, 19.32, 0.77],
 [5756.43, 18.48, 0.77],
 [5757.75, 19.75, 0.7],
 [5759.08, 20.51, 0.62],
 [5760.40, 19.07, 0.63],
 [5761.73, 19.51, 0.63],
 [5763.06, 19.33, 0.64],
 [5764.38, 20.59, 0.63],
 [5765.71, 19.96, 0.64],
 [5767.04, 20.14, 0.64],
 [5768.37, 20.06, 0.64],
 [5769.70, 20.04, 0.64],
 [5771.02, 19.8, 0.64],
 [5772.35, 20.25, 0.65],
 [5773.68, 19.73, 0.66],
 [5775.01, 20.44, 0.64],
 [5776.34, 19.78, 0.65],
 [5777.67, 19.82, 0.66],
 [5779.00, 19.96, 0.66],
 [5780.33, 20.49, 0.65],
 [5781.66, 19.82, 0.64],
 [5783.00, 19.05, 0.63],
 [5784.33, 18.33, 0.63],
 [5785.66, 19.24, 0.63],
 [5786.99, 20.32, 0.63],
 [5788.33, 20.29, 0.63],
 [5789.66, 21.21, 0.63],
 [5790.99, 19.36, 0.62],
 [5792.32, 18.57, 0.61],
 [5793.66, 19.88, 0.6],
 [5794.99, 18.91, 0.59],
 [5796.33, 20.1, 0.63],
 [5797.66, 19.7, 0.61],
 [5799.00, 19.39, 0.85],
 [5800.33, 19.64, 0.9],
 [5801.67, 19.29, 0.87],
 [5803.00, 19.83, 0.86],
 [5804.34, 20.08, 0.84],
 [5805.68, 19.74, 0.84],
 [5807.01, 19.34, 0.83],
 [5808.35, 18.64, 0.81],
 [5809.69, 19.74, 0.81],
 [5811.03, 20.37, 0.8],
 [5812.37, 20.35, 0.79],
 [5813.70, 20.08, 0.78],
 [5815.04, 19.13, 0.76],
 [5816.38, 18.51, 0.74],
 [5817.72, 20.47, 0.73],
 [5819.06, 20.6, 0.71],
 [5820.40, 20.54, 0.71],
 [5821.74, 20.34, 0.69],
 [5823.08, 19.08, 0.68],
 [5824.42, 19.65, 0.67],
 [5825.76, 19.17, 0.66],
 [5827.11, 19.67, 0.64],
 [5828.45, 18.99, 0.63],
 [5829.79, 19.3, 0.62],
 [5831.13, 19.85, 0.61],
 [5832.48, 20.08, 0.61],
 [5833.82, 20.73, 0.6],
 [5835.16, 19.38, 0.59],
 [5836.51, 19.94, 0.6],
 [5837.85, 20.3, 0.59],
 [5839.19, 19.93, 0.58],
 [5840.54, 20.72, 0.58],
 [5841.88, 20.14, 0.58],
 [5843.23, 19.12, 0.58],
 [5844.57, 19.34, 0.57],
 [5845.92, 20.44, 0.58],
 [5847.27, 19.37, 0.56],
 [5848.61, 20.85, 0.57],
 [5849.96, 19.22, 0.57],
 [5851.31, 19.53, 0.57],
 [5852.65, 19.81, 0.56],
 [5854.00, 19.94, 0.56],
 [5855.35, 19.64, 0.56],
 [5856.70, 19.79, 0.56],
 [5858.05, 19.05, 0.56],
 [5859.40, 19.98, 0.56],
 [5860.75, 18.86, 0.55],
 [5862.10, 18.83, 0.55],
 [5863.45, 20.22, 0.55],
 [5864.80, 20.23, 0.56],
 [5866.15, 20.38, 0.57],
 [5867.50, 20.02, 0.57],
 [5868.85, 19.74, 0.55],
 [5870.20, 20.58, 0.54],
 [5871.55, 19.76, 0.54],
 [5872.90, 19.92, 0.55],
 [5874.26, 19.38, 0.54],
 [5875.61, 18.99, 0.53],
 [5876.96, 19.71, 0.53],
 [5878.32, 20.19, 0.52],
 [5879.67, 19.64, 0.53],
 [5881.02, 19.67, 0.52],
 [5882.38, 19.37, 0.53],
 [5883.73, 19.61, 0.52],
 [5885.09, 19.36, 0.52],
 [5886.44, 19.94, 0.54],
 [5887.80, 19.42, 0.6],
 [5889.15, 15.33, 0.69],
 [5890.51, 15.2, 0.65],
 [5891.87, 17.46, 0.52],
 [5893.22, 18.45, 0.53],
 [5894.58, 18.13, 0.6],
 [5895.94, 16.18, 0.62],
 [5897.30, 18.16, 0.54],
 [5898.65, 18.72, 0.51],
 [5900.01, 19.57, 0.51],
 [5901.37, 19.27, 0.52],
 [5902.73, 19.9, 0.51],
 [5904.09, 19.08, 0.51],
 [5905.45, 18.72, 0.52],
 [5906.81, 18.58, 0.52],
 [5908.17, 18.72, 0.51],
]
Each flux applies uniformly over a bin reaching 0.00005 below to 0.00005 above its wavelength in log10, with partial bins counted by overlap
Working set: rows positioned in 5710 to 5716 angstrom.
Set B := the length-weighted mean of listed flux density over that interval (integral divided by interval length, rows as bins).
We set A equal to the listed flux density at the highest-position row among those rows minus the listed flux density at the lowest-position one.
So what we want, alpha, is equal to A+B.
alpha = 21.8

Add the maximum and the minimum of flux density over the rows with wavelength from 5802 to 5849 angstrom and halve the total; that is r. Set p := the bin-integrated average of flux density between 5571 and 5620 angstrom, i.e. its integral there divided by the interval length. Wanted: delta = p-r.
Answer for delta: 0.42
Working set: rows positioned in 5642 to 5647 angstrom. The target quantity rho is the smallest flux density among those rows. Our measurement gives 19.63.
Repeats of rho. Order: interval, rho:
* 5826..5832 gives 18.99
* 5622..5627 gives 19.38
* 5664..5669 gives 20.07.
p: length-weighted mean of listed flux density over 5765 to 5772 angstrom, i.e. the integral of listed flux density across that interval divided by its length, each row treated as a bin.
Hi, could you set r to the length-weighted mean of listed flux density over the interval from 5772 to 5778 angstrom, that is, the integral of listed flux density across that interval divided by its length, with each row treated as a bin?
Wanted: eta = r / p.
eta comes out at 1.00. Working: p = 20.0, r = 20.0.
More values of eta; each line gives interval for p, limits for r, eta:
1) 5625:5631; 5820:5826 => 0.96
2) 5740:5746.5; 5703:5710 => 0.97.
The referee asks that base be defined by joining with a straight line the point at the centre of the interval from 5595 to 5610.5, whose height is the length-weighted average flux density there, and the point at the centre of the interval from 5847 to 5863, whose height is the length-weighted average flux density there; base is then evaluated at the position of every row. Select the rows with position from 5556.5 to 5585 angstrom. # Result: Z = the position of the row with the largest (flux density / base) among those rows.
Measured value 5575.10 angstrom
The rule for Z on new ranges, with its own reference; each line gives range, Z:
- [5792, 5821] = 5819.06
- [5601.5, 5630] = 5627.98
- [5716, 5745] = 5722.07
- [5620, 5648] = 5627.98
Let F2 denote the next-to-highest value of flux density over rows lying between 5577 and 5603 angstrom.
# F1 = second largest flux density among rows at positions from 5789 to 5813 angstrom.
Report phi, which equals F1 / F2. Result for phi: 0.94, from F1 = 20.37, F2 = 21.56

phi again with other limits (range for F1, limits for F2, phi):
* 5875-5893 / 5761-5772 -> 0.99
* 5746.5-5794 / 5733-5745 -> 1.03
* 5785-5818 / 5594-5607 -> 0.97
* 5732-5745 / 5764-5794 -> 1.00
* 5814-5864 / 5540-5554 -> 0.98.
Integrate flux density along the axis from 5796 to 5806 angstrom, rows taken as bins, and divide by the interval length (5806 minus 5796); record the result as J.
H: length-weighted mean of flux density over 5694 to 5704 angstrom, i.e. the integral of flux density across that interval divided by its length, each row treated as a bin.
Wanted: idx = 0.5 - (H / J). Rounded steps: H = 20.31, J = 19.7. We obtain -0.53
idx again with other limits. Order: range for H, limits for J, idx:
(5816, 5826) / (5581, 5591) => -0.49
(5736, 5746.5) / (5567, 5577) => -0.50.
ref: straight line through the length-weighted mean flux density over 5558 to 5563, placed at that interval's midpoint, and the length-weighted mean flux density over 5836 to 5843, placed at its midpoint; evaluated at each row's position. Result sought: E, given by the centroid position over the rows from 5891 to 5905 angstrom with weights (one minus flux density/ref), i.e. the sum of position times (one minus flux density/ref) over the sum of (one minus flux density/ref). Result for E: 5896.2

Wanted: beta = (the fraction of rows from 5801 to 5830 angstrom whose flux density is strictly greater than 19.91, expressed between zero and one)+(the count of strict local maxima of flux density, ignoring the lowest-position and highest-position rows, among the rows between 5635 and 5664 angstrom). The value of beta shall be 5.4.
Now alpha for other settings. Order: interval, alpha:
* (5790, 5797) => 20.2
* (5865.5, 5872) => 19.5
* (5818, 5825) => 19.1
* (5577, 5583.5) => 18.4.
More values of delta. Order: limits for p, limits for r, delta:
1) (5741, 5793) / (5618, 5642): -0.47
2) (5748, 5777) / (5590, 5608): 0.17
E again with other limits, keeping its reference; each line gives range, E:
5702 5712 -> 5708.5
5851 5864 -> 5858.0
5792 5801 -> 5795.6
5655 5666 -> 5659.9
